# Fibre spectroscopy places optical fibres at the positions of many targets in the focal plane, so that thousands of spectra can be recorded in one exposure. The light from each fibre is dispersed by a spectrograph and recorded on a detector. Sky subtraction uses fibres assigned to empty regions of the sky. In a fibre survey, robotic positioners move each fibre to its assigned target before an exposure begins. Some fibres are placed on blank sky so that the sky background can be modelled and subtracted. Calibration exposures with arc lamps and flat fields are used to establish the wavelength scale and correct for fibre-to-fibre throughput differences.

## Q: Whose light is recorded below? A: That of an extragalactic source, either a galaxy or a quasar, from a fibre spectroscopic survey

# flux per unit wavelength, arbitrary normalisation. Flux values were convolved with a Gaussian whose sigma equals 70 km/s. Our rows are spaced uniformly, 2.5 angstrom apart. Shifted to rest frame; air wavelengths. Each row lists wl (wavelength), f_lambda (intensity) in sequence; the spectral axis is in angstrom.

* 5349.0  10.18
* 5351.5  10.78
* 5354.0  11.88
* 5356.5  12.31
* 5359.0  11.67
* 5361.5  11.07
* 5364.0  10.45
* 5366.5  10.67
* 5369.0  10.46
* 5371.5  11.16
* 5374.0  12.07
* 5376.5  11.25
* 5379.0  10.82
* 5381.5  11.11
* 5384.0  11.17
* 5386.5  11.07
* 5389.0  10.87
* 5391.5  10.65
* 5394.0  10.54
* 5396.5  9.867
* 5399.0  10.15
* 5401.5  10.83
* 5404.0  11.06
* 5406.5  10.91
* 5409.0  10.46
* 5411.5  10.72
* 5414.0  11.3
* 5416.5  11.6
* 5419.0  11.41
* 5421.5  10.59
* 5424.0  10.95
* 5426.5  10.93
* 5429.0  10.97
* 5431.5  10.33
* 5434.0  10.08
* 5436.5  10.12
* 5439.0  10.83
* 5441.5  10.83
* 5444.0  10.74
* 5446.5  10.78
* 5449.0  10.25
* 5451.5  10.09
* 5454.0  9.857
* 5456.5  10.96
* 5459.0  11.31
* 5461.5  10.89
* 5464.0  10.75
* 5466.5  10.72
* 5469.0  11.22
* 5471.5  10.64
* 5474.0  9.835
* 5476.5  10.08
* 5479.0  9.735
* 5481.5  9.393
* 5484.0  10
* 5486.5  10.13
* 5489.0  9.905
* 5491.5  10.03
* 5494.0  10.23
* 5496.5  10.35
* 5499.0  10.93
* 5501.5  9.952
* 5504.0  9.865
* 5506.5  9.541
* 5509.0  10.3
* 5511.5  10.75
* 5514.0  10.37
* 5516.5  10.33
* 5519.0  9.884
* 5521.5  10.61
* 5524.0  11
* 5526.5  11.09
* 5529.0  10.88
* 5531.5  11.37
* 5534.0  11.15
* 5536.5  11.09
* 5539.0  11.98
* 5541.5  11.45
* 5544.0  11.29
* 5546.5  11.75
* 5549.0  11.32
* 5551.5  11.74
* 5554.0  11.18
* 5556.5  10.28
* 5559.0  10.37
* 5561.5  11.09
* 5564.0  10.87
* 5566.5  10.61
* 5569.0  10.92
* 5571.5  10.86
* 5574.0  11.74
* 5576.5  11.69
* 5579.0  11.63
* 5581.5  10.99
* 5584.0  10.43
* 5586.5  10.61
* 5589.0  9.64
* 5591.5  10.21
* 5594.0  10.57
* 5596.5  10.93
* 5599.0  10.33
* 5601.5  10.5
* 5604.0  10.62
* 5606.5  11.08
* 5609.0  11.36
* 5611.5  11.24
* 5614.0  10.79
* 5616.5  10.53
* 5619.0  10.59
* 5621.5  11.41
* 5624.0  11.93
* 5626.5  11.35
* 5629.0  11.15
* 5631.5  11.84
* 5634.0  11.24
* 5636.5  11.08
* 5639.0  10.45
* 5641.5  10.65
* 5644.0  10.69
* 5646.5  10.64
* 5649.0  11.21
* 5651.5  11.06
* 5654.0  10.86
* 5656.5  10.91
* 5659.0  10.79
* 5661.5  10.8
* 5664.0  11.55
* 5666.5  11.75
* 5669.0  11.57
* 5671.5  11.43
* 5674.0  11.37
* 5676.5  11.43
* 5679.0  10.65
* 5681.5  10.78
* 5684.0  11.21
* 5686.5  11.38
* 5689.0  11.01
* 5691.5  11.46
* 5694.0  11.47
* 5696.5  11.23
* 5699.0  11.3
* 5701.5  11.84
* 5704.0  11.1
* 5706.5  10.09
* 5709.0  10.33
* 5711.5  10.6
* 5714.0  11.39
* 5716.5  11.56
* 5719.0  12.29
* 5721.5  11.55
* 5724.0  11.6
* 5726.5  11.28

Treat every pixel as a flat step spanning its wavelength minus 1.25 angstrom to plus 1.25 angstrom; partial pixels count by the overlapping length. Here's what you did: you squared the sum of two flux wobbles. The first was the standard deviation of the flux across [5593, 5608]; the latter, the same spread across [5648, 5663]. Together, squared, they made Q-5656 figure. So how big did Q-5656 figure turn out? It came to 0.2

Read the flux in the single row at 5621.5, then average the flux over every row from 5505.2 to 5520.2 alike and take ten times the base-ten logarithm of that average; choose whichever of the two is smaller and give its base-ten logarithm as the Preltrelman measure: 1.00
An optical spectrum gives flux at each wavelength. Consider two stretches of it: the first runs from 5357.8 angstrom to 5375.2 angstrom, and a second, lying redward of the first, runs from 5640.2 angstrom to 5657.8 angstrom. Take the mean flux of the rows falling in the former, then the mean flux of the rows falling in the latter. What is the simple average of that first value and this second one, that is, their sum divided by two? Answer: 11.0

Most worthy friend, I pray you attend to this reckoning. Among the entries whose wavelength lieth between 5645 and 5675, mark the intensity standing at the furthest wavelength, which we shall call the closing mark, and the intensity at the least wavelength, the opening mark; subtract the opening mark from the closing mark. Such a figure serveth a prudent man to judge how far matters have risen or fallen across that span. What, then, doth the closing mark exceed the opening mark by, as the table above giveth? 0.7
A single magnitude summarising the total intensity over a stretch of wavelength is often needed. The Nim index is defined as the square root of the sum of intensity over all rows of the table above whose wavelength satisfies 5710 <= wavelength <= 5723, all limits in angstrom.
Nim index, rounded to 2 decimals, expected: 7.58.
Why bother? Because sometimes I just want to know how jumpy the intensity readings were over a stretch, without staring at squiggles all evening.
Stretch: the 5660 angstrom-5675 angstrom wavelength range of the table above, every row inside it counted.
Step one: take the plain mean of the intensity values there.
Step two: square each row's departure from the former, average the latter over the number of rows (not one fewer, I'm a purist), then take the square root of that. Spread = 0.30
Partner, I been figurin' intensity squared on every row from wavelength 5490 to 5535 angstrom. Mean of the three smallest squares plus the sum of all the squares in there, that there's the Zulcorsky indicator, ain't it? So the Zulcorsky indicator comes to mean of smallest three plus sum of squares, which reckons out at 2077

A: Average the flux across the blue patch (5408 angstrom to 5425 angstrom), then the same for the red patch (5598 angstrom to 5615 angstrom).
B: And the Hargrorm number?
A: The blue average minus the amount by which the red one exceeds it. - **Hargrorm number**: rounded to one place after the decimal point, 11.2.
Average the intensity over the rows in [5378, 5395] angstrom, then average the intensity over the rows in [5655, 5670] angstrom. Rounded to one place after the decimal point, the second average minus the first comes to 0.3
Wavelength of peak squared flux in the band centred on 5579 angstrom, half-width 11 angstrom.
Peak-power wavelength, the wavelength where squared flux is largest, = 5574.0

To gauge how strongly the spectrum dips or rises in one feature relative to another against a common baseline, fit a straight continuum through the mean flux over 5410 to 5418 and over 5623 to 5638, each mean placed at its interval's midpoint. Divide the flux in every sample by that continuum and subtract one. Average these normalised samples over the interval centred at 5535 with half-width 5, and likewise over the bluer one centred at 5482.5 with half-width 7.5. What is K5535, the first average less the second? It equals 0.13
